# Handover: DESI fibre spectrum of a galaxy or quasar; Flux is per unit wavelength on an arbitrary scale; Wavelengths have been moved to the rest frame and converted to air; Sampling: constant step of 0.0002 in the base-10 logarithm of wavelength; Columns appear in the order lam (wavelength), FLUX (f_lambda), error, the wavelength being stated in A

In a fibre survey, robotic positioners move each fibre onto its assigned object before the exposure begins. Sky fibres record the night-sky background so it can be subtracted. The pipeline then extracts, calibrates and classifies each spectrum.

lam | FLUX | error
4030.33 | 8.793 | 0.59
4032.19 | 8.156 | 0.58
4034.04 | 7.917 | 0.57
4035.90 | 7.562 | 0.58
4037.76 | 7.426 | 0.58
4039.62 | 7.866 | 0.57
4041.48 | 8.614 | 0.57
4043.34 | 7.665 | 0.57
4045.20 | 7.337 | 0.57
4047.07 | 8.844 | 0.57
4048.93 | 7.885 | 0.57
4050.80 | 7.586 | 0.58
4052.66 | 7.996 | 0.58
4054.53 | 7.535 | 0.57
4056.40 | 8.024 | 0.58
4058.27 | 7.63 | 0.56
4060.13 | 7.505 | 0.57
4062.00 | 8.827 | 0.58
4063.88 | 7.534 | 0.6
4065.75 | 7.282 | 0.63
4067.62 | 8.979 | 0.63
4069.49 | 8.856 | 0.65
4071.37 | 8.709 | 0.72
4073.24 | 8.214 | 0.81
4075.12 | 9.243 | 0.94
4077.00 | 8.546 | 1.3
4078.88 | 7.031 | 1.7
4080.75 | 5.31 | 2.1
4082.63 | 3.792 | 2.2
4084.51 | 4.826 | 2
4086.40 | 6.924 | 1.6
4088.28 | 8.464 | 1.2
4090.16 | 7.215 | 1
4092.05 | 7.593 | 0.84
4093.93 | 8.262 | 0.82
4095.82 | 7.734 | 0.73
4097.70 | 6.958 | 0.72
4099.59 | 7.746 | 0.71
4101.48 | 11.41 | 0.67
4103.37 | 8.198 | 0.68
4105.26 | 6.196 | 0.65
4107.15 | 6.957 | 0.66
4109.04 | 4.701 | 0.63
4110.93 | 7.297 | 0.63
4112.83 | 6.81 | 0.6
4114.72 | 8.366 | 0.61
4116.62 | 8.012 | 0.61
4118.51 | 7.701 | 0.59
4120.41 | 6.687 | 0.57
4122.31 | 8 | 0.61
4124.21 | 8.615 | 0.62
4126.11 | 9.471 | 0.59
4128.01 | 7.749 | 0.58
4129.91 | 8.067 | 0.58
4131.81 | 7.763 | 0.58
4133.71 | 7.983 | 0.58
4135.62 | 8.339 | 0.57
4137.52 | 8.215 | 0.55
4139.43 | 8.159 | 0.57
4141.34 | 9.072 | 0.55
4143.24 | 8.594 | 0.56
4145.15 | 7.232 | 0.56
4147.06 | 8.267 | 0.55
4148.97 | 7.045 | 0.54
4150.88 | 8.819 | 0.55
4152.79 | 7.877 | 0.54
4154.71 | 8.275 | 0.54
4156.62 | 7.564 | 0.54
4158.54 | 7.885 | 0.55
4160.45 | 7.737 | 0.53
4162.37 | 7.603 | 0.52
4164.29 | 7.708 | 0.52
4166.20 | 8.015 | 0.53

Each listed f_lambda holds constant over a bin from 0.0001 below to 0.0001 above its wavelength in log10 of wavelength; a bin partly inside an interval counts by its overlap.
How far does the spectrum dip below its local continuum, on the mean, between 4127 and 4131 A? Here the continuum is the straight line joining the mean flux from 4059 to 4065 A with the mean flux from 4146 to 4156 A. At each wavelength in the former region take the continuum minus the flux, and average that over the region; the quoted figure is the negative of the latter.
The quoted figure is -0.1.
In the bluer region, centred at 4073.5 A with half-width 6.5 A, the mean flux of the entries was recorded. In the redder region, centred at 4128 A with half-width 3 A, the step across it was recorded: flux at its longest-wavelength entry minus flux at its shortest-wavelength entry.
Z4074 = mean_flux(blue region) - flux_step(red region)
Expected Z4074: 9.9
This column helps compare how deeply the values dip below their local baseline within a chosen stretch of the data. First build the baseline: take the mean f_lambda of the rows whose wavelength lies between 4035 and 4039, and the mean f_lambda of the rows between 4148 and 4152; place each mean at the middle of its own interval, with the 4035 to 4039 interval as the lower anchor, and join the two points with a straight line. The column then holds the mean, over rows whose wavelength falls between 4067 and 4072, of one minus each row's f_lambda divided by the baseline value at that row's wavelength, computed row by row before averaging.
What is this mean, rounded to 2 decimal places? -0.16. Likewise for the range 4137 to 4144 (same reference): -0.08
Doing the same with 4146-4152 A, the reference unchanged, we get -0.01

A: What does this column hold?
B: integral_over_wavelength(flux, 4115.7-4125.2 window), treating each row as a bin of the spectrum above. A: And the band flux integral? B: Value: 74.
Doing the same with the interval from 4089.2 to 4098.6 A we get 71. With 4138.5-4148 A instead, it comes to 79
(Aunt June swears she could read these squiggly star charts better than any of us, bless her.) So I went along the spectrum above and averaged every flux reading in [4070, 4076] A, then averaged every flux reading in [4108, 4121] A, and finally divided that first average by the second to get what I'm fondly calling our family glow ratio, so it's 1.23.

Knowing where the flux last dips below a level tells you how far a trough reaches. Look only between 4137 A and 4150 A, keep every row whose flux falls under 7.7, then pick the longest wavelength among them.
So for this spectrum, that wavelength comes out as 4148.97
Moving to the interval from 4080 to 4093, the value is 4092.05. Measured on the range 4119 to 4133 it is 4120.41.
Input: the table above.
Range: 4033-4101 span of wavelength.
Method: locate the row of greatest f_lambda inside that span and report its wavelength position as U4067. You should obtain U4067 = 4075.12 A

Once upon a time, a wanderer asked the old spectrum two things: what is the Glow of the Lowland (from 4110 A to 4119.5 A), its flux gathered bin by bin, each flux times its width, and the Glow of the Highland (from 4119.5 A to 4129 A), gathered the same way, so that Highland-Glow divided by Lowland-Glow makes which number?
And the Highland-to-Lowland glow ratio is 1.06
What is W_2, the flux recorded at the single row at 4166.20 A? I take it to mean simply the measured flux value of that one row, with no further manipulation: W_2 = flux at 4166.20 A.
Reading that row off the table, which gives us 8.015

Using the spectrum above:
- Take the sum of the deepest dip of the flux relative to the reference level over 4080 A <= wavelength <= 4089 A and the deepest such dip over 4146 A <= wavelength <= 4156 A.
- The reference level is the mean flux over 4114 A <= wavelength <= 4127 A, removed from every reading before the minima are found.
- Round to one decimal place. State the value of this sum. -5.4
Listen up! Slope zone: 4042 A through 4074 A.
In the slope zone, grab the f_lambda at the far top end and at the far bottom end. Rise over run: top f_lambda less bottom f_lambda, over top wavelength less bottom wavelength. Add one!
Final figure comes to 1.02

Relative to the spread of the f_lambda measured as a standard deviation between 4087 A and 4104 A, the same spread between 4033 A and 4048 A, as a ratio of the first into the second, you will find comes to 0.42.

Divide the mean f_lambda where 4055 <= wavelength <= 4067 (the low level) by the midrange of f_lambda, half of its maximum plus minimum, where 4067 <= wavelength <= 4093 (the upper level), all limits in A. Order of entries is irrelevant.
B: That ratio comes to 1.20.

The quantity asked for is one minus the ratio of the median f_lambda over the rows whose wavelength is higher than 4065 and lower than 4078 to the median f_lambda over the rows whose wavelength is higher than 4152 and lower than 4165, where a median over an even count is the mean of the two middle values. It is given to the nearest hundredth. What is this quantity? -0.13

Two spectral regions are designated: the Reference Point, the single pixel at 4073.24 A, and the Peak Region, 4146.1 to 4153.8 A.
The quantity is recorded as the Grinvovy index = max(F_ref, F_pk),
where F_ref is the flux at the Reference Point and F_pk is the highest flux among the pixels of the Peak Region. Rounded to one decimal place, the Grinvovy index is 8.8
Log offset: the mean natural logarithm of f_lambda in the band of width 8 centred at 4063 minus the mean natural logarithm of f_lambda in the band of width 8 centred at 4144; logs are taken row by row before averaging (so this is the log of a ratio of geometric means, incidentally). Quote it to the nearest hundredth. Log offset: -0.06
